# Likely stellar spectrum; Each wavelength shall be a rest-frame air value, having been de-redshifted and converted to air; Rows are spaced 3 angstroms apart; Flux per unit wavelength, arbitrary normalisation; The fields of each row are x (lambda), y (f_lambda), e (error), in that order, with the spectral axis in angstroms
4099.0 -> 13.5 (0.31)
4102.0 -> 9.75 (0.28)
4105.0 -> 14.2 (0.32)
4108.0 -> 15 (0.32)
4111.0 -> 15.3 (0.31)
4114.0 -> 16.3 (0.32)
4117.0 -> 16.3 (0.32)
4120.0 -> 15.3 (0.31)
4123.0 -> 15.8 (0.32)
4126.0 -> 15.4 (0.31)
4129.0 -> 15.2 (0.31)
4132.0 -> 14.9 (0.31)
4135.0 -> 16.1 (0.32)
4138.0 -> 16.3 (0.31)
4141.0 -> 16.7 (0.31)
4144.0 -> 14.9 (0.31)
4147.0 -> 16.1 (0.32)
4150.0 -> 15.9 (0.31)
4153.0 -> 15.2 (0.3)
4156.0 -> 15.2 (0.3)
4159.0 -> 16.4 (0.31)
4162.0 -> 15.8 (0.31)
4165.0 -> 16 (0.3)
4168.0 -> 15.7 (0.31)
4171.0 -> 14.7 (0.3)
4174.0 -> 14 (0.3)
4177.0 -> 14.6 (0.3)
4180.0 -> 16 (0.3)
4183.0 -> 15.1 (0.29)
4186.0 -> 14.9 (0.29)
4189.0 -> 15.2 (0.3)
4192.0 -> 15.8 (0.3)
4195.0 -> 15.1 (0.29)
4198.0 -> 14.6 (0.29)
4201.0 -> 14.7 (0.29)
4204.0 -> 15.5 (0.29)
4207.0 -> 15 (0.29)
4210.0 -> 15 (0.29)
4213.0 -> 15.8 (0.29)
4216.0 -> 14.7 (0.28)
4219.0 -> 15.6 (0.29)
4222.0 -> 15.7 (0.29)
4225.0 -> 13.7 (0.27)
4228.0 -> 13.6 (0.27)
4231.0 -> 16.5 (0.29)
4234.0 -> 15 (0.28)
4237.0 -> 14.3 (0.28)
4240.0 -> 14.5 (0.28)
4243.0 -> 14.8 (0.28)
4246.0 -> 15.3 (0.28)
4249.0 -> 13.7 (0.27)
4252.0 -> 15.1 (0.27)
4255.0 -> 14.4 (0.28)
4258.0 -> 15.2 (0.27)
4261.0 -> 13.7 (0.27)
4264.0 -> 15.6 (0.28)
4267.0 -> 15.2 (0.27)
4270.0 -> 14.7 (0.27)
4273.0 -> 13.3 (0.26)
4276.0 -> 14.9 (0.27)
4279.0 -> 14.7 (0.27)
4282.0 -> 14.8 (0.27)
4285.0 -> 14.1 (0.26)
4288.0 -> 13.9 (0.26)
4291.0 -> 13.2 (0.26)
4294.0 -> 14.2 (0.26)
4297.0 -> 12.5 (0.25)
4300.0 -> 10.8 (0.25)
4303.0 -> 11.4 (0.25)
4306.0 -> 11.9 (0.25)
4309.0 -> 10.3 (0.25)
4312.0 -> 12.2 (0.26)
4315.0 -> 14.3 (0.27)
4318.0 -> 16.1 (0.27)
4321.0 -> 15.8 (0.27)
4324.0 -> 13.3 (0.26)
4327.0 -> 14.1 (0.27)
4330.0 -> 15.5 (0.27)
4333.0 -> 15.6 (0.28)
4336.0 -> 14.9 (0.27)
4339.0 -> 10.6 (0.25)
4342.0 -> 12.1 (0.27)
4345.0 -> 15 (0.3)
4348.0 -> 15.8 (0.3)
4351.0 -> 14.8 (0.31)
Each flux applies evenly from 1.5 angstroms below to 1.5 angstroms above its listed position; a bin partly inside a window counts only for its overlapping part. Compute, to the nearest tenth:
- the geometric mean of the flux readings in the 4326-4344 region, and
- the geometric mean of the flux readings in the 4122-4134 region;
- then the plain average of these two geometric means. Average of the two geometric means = 14.5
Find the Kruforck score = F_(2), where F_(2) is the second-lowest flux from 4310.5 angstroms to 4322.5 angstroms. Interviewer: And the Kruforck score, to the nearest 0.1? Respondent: 14.3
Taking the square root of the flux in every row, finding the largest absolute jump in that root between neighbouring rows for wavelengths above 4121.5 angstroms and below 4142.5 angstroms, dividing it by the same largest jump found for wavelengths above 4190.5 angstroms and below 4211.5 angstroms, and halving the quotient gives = 0.7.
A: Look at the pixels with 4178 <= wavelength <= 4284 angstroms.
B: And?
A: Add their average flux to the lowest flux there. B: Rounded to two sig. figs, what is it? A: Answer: 28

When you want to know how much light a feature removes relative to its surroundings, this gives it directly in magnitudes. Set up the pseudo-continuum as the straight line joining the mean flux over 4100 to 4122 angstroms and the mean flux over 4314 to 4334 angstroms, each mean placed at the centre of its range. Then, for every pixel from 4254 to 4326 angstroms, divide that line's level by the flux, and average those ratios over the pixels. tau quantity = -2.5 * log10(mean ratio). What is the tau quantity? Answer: -0.101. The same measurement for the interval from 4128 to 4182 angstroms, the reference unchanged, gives 0.060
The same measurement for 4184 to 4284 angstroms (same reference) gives 0.002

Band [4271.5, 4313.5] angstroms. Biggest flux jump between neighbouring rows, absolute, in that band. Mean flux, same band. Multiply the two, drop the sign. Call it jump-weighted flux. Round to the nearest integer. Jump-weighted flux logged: 25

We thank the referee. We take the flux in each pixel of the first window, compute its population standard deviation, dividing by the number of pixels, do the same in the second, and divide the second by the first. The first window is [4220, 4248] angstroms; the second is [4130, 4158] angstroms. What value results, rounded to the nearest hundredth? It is 0.71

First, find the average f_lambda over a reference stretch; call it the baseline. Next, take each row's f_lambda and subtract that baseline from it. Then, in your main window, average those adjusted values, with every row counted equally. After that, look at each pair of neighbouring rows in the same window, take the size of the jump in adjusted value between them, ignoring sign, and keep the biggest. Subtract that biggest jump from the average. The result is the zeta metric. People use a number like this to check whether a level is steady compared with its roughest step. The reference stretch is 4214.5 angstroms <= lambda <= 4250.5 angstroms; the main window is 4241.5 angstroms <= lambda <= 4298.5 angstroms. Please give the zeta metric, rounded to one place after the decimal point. -2.3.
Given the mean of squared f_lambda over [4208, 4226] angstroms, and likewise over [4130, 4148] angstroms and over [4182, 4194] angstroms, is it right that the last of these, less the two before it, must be -247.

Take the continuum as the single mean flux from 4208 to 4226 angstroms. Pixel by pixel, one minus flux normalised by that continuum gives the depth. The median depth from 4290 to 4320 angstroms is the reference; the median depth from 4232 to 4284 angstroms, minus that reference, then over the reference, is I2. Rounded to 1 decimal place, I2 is -0.9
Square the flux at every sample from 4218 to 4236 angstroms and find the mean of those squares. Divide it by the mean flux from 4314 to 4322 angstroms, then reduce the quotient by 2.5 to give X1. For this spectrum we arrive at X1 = 12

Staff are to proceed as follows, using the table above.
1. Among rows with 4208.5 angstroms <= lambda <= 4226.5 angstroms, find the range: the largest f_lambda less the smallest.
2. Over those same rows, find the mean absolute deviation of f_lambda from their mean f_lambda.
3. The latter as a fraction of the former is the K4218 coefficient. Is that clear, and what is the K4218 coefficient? 0.29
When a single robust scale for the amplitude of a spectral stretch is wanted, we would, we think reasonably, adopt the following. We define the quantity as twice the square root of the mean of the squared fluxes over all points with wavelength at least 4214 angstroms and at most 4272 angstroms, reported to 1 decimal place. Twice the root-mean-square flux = 29.7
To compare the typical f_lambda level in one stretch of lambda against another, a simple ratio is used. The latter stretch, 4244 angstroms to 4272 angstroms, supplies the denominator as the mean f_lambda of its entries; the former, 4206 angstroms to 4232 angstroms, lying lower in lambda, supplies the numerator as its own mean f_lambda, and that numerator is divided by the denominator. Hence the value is 1.02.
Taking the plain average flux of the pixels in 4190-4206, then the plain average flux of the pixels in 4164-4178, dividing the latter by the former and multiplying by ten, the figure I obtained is 9.9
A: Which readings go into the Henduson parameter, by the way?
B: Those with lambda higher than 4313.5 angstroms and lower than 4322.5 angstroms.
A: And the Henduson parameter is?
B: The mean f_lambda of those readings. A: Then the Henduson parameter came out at 15.4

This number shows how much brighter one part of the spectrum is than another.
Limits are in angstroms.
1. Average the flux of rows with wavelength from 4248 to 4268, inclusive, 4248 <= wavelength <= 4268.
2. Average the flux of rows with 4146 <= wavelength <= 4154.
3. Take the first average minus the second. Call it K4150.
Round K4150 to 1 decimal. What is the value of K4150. -1.0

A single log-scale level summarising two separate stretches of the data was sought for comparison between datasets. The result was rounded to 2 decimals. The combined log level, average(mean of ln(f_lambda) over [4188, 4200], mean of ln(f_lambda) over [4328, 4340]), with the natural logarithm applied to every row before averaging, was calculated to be 2.68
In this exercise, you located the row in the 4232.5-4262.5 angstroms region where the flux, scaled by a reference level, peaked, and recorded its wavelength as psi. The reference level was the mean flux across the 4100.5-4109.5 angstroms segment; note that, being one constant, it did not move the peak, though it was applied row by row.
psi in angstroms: 4246.0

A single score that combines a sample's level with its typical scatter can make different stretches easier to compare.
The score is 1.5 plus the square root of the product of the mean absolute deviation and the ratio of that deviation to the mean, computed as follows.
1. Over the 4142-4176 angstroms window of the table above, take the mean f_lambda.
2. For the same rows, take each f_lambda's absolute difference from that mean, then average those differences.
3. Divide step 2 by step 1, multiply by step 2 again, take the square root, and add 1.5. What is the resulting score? 1.65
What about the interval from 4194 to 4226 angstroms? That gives 1.62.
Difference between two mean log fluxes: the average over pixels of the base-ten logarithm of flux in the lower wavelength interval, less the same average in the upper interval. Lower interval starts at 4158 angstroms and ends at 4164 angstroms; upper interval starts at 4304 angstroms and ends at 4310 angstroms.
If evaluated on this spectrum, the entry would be 0.16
